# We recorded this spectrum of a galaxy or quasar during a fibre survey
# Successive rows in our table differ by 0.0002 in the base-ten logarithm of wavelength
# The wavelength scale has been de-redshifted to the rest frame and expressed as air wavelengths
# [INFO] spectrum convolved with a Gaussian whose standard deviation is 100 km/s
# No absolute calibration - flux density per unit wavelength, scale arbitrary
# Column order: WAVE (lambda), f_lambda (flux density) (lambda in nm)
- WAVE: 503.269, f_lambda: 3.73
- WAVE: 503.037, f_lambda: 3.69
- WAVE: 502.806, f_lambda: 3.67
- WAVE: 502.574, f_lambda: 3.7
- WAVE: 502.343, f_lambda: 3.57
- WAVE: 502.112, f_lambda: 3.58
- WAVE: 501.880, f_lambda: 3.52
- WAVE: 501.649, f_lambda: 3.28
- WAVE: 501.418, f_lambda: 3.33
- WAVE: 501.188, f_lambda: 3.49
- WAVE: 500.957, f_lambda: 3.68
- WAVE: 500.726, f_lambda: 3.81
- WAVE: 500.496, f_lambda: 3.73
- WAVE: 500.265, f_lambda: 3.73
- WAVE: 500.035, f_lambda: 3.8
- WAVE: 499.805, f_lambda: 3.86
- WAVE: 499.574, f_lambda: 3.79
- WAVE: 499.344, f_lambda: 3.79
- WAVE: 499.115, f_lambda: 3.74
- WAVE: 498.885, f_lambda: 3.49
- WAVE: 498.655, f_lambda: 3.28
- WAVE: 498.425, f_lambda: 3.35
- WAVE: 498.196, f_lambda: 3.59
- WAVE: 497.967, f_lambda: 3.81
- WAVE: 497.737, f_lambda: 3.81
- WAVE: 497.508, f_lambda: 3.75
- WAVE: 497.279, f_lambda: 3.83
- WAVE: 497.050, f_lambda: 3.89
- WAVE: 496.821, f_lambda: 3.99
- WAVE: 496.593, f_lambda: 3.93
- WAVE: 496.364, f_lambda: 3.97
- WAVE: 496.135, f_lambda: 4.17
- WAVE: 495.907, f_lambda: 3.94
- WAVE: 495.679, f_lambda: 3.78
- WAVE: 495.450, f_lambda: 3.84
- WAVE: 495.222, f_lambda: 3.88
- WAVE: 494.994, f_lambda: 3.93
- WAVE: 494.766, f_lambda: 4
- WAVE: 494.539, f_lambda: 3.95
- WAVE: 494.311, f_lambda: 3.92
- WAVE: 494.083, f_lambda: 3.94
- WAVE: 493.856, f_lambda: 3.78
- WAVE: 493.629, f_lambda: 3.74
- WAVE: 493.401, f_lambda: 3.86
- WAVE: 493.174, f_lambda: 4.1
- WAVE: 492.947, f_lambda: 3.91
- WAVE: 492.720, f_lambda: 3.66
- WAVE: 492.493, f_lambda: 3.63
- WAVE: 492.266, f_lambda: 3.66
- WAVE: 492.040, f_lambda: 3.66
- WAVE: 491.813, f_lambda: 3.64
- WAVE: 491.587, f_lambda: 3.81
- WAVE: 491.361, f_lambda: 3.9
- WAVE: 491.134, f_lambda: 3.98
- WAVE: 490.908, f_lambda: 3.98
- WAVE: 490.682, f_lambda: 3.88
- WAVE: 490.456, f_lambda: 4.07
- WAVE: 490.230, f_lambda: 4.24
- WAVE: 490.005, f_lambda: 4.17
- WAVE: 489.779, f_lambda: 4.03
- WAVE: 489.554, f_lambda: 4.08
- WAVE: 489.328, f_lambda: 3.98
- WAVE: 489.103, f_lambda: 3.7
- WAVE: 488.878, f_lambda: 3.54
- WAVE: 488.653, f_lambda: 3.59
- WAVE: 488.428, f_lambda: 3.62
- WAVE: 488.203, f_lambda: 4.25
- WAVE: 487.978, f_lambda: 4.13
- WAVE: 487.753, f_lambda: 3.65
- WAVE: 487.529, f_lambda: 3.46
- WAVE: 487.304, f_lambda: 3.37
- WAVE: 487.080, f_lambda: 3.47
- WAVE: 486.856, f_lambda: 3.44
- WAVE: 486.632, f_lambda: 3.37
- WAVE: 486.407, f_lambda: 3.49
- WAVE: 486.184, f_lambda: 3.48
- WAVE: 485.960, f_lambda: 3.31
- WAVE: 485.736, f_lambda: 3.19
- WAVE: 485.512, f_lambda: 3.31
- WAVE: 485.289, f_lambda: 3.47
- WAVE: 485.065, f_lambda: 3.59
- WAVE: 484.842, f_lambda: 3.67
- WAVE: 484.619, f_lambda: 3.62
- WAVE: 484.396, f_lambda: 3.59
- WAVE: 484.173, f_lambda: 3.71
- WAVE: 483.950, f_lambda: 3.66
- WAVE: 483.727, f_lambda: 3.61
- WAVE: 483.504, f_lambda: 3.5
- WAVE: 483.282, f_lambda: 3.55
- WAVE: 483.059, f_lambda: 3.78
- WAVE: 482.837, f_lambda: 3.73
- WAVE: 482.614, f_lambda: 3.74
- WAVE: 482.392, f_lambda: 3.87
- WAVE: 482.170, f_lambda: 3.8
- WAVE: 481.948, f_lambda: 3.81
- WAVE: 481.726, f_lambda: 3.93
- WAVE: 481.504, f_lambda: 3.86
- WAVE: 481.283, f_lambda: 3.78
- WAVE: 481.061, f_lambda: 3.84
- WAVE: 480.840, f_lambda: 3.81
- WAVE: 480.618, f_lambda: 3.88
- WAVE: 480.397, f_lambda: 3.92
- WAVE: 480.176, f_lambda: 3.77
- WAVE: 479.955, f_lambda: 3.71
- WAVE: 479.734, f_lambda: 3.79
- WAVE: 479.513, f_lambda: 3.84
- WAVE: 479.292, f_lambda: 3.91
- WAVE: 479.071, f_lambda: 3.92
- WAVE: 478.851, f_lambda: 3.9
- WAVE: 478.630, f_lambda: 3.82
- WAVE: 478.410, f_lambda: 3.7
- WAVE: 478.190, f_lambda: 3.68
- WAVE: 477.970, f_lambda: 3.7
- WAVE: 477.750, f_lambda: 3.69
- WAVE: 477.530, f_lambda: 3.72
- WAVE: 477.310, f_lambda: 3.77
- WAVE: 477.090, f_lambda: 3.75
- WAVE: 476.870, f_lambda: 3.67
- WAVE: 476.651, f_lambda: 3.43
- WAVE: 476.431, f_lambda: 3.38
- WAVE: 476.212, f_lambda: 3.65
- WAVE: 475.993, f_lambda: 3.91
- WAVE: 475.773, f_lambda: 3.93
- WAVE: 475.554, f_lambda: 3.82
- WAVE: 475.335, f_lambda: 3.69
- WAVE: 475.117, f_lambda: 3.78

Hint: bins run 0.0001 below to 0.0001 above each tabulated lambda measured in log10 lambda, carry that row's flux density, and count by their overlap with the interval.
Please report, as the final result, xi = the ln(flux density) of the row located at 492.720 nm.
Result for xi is 1.30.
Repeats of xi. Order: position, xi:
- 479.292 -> 1.36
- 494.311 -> 1.37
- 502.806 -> 1.30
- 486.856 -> 1.24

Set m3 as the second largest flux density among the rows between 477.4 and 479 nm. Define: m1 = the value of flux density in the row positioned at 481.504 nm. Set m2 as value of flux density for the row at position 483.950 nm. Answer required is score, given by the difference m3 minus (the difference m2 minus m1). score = 4.0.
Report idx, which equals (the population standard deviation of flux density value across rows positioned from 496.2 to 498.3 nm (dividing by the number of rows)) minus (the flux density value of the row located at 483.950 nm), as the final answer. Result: -3.5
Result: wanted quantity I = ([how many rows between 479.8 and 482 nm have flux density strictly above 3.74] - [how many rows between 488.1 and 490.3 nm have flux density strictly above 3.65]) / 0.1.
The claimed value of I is 20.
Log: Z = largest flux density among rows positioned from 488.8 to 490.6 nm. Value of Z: 4.24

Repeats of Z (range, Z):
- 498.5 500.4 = 3.86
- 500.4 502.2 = 3.81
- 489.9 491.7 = 4.24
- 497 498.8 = 3.89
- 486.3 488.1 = 4.13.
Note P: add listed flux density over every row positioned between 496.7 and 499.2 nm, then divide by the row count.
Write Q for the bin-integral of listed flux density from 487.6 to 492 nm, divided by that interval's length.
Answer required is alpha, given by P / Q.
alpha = 0.94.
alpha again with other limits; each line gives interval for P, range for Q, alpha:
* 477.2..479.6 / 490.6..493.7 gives 0.99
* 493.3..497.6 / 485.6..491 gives 1.05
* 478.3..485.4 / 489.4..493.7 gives 0.96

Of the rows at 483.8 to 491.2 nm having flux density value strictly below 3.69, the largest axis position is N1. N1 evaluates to 488.878 nm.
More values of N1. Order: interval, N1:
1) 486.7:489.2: 488.878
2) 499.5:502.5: 502.343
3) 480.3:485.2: 485.065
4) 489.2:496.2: 492.720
